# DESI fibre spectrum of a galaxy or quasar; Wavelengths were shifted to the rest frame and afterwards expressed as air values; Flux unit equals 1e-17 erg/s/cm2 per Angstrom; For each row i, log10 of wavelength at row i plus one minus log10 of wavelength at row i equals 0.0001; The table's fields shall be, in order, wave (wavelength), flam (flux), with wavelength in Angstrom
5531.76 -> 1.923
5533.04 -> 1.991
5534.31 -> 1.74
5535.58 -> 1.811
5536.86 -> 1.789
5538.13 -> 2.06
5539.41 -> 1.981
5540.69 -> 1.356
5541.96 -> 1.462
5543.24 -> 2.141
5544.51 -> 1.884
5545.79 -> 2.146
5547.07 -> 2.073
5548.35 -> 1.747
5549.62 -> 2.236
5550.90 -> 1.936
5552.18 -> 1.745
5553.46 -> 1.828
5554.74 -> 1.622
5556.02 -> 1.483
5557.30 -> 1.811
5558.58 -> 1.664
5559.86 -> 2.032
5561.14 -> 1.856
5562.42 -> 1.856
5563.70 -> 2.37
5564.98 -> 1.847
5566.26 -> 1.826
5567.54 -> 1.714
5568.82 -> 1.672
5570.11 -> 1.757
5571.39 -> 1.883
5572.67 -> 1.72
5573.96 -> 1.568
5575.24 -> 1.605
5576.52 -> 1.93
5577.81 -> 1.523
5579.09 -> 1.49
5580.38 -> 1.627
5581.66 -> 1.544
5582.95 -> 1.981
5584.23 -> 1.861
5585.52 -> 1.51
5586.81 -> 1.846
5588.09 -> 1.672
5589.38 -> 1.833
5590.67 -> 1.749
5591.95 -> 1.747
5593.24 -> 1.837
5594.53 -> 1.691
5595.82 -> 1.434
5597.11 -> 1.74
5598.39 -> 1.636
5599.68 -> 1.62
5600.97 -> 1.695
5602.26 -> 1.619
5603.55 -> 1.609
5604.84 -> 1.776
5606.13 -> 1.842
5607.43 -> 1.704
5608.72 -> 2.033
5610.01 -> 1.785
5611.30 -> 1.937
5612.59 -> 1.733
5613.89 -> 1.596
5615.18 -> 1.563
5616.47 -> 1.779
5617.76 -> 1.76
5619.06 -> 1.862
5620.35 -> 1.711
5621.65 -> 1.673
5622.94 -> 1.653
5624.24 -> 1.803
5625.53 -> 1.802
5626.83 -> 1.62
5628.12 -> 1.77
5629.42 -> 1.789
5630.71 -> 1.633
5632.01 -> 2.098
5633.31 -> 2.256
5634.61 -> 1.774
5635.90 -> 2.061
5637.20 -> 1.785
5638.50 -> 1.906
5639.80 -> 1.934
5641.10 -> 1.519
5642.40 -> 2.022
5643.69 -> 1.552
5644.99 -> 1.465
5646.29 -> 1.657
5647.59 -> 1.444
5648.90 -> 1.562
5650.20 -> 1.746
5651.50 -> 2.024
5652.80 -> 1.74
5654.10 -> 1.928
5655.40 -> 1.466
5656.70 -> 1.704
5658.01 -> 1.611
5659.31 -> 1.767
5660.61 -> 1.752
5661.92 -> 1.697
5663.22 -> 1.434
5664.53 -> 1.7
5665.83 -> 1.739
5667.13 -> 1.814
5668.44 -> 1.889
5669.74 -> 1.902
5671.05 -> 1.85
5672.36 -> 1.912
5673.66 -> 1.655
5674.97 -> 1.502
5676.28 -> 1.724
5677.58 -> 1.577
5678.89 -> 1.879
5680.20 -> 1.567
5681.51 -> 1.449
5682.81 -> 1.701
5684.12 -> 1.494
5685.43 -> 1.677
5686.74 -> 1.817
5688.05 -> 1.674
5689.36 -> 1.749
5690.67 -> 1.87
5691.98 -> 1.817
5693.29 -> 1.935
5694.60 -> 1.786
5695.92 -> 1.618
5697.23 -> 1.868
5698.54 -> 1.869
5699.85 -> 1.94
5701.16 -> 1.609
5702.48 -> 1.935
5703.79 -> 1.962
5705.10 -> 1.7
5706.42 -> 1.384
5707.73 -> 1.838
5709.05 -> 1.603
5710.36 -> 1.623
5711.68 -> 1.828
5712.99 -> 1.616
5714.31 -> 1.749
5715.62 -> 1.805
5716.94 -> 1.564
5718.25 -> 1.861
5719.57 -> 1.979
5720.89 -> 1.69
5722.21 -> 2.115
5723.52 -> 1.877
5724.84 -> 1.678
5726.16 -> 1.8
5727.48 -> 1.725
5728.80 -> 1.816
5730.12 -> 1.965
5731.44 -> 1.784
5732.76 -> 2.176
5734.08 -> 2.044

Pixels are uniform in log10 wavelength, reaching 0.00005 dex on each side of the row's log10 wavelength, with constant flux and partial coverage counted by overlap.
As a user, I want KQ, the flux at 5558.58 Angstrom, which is 1.664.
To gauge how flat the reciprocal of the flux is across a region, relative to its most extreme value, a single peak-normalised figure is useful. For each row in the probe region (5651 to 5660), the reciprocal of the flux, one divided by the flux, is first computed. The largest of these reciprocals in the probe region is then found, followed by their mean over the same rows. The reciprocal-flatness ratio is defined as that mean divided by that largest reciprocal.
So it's 0.85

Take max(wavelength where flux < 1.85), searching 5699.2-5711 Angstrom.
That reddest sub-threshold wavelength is 5710.36 Angstrom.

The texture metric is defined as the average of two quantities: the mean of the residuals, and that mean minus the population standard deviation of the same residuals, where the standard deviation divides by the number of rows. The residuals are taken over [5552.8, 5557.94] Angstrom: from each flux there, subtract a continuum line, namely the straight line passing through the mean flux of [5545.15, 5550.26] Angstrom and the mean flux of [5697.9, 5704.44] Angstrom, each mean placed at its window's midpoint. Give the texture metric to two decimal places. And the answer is -0.43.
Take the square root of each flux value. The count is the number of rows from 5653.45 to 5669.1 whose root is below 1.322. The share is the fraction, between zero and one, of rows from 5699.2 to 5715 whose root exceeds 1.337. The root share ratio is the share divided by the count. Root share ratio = 0.060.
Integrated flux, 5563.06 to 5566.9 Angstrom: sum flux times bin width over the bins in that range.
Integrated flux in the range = 7.7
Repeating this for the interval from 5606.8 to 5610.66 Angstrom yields 7.1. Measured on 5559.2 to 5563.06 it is 7.4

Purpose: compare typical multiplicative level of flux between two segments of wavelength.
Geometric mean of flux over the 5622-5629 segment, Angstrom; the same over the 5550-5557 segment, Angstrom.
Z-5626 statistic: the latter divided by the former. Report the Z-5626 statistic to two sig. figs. 0.99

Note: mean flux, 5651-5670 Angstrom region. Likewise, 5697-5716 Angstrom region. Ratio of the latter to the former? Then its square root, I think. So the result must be 1.00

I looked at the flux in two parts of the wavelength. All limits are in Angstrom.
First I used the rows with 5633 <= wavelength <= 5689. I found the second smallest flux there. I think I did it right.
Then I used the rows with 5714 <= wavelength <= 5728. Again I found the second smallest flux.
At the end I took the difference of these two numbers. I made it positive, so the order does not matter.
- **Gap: 0.234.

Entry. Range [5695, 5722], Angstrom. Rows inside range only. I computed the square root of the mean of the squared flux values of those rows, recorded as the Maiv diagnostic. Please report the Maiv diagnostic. 1.76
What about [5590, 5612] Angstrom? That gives 1.74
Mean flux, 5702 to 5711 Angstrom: 1.72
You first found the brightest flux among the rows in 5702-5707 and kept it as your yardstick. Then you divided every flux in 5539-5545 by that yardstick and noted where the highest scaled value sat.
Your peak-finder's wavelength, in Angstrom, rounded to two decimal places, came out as 5543.24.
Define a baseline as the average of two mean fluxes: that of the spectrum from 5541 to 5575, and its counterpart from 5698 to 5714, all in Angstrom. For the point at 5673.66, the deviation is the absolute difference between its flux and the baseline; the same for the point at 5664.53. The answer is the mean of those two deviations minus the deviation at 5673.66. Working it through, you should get -0.02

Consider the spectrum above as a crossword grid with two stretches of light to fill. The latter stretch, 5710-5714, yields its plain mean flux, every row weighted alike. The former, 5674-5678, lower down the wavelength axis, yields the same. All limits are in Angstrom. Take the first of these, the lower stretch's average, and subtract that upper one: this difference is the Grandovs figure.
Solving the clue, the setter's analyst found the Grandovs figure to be -0.09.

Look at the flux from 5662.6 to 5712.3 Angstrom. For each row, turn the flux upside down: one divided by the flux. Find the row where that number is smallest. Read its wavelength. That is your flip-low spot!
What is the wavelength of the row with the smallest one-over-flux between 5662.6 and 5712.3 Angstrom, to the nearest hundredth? 5703.79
